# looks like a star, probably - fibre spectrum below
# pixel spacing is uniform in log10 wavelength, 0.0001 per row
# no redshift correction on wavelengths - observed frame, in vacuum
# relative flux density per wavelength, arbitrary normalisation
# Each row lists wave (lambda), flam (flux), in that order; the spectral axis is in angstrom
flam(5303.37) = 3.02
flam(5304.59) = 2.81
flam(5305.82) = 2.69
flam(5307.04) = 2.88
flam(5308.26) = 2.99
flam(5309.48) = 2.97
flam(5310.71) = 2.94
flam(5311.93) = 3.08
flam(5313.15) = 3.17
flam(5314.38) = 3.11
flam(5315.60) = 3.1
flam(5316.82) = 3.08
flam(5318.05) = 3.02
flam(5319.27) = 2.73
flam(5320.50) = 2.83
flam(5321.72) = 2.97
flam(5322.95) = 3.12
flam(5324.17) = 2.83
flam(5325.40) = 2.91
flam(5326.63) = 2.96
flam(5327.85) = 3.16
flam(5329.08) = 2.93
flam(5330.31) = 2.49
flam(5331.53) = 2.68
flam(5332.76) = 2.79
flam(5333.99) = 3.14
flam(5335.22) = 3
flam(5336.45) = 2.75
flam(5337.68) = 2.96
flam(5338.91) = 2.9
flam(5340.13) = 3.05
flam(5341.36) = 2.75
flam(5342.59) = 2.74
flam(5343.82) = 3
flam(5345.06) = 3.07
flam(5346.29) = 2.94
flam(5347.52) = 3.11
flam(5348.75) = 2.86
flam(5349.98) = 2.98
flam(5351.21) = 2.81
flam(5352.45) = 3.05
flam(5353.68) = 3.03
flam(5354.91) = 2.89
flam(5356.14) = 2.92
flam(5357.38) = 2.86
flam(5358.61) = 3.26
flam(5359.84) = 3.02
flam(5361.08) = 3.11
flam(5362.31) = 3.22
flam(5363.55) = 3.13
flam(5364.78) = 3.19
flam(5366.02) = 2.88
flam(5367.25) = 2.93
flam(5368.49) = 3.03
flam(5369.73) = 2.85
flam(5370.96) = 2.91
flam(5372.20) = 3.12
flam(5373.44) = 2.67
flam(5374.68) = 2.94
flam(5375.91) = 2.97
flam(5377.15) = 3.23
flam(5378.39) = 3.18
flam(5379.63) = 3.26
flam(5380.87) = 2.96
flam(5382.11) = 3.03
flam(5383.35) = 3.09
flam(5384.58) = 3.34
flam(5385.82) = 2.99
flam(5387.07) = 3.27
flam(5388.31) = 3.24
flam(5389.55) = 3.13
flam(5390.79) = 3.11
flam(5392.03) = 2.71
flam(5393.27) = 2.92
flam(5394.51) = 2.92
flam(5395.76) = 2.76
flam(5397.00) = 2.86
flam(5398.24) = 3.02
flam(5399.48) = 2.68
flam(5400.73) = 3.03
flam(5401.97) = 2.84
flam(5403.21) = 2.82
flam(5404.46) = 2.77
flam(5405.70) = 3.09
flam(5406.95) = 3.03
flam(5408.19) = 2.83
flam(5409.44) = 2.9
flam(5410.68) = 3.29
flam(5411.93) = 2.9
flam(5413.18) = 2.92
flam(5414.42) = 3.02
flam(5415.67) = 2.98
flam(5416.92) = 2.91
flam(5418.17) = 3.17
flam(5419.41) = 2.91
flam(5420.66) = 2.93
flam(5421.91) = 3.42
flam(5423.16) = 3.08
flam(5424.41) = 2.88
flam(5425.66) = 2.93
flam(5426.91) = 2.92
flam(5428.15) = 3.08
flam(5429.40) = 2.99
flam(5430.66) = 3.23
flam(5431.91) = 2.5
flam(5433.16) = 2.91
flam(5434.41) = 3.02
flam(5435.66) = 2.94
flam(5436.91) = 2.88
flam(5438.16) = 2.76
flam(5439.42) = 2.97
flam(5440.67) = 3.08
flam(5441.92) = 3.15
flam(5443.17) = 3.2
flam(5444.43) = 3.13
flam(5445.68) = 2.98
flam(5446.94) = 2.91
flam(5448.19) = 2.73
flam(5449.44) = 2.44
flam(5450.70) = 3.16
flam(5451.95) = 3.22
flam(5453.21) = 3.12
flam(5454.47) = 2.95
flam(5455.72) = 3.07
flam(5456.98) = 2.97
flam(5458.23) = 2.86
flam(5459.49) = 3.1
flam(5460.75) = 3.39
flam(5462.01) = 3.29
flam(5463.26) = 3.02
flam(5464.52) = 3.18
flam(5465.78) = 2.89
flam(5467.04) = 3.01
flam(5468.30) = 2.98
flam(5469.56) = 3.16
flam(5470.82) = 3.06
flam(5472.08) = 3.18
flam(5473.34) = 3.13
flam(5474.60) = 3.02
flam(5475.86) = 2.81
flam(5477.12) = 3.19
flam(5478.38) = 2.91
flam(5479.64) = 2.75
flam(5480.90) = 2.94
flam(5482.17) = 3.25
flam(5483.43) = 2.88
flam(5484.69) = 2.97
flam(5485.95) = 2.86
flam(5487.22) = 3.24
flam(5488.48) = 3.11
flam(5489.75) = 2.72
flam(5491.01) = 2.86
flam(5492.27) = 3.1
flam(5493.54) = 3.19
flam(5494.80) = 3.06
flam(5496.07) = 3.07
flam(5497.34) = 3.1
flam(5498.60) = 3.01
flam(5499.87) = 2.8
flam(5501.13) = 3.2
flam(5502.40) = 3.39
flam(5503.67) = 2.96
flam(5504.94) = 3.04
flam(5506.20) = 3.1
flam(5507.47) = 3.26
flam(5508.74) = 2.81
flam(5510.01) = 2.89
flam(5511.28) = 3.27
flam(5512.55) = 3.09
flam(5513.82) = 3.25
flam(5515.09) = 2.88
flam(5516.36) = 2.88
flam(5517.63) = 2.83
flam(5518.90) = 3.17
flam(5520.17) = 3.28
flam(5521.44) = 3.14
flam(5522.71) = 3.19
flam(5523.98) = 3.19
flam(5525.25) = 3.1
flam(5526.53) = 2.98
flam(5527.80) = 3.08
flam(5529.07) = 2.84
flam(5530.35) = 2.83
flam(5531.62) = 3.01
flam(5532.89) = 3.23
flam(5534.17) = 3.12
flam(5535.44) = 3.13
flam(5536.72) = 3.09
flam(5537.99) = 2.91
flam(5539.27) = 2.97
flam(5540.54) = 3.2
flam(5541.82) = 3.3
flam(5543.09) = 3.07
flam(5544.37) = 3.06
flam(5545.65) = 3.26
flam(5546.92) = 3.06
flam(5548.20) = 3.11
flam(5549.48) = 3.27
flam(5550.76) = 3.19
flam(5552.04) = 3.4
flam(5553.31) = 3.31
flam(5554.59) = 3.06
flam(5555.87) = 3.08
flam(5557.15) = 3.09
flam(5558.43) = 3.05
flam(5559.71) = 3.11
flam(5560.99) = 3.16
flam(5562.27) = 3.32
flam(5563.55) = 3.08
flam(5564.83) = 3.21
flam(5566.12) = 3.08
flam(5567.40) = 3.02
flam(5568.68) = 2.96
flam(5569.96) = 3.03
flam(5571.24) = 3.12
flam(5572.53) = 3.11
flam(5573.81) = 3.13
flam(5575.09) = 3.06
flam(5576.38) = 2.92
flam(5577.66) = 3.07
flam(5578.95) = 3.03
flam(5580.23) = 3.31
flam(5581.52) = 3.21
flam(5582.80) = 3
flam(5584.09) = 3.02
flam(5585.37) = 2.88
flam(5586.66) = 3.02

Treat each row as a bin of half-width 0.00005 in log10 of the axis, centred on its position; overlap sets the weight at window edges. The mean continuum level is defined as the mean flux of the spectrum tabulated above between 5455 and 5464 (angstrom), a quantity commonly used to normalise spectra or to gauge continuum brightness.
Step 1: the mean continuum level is 3.10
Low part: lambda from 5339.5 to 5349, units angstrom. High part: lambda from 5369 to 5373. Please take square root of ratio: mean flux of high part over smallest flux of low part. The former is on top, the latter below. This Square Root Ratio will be 1.04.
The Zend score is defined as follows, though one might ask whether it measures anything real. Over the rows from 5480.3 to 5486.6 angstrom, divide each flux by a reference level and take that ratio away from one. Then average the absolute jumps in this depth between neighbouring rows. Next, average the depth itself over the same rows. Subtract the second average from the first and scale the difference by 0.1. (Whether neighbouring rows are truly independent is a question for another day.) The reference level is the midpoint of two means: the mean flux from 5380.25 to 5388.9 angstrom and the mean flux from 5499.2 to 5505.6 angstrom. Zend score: 0.0031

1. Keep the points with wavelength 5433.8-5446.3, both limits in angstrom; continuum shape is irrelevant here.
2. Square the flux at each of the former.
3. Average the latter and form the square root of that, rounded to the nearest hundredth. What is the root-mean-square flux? 3.01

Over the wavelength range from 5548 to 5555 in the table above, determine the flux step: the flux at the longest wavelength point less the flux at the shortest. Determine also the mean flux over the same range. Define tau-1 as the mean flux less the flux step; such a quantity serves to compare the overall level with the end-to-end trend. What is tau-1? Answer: 3.3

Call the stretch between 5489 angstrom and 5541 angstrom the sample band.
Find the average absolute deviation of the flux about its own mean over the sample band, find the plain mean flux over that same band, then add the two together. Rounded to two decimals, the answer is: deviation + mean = 3.19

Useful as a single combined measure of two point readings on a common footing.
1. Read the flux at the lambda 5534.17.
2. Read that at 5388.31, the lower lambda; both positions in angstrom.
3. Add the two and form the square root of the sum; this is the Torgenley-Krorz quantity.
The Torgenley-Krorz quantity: 2.52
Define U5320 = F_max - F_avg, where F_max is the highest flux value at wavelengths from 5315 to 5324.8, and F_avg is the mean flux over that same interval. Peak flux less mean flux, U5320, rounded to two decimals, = 0.16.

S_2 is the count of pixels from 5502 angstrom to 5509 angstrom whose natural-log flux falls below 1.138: 4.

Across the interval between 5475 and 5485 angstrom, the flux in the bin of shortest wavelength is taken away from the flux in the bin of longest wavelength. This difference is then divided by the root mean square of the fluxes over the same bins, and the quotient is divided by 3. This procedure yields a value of 0.018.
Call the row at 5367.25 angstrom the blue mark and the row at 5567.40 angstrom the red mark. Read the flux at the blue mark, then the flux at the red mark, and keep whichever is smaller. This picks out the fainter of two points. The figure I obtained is 2.93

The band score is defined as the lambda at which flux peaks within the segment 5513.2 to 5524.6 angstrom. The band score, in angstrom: 5520.17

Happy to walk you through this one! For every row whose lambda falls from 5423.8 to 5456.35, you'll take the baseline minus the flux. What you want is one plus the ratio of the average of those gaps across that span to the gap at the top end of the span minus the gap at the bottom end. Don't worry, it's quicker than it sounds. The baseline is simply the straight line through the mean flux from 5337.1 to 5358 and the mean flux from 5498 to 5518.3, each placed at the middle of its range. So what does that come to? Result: 0.83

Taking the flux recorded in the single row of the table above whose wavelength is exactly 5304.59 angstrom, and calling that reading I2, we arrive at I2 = 2.81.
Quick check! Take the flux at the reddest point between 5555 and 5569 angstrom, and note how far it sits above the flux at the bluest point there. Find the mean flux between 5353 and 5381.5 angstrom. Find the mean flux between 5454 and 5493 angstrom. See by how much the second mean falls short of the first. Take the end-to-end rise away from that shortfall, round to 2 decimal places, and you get 0.12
